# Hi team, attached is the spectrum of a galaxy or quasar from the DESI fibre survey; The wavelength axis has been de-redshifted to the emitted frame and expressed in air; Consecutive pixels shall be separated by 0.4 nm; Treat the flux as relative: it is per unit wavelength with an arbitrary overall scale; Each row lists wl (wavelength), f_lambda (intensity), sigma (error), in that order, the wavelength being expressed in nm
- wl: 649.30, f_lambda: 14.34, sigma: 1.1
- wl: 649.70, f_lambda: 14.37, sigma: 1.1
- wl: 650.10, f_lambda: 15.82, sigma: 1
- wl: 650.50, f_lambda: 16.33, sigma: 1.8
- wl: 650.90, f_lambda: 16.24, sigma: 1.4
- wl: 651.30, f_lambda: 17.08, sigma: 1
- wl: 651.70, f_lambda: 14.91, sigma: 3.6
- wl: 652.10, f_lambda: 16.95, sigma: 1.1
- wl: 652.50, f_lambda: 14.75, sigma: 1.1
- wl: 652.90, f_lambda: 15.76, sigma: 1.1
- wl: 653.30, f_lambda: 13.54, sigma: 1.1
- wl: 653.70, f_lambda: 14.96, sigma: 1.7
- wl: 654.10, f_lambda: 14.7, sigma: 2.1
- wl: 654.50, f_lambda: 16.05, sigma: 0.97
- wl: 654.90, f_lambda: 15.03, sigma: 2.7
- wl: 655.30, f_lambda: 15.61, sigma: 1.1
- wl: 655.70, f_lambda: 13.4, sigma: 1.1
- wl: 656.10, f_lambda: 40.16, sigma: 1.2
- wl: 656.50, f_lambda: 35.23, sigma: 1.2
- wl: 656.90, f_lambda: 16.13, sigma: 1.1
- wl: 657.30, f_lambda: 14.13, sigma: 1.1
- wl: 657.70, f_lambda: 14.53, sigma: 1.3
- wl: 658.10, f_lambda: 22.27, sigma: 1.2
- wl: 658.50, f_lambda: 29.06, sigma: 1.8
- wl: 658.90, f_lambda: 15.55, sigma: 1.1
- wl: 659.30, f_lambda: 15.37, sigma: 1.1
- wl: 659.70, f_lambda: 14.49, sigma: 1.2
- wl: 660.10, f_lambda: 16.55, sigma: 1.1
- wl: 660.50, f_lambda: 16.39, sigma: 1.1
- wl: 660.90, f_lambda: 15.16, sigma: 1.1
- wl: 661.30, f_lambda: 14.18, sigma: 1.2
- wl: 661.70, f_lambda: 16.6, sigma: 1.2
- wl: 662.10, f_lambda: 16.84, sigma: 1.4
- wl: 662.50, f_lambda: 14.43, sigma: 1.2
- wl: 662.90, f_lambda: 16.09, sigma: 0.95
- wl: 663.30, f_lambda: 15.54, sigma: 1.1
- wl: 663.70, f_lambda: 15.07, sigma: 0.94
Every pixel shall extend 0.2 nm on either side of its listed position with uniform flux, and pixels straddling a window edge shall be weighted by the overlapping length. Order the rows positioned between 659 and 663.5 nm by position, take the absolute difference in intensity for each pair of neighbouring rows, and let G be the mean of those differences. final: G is 1.3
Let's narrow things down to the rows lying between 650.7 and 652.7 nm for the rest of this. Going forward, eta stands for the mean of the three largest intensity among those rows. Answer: 16.8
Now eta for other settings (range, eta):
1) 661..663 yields 16.5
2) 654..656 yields 15.6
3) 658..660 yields 22.3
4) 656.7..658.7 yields 22.5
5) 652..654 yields 15.9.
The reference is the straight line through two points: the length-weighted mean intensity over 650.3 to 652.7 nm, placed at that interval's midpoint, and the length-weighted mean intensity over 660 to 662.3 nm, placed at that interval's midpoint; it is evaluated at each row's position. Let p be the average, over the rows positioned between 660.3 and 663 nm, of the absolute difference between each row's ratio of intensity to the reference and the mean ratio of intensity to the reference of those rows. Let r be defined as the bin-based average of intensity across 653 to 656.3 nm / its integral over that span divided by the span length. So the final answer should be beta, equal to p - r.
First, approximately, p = 0.06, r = 17.9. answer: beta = -17.8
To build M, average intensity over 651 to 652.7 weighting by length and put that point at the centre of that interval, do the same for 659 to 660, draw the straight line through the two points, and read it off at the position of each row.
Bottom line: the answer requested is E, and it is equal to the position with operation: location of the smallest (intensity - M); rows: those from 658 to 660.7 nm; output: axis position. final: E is 659.70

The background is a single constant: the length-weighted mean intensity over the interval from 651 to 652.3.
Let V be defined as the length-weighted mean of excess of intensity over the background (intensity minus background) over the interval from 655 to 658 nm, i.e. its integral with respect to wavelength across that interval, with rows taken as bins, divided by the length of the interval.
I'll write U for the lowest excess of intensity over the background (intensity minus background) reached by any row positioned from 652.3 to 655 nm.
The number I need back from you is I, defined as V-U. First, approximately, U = -2.8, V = 5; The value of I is 7.6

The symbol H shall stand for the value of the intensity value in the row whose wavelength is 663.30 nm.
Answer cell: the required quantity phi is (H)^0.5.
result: 3.94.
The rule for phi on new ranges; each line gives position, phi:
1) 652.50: 3.84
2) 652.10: 4.12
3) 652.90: 3.97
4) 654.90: 3.88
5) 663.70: 3.88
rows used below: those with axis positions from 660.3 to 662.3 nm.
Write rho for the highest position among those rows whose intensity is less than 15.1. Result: 661.30 nm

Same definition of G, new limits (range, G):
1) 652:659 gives 5.5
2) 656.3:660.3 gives 5.9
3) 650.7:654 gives 1.7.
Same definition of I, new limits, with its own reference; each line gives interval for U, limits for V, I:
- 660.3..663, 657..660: 3.6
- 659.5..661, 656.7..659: 4.3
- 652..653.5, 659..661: 2.1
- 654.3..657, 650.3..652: 2.8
